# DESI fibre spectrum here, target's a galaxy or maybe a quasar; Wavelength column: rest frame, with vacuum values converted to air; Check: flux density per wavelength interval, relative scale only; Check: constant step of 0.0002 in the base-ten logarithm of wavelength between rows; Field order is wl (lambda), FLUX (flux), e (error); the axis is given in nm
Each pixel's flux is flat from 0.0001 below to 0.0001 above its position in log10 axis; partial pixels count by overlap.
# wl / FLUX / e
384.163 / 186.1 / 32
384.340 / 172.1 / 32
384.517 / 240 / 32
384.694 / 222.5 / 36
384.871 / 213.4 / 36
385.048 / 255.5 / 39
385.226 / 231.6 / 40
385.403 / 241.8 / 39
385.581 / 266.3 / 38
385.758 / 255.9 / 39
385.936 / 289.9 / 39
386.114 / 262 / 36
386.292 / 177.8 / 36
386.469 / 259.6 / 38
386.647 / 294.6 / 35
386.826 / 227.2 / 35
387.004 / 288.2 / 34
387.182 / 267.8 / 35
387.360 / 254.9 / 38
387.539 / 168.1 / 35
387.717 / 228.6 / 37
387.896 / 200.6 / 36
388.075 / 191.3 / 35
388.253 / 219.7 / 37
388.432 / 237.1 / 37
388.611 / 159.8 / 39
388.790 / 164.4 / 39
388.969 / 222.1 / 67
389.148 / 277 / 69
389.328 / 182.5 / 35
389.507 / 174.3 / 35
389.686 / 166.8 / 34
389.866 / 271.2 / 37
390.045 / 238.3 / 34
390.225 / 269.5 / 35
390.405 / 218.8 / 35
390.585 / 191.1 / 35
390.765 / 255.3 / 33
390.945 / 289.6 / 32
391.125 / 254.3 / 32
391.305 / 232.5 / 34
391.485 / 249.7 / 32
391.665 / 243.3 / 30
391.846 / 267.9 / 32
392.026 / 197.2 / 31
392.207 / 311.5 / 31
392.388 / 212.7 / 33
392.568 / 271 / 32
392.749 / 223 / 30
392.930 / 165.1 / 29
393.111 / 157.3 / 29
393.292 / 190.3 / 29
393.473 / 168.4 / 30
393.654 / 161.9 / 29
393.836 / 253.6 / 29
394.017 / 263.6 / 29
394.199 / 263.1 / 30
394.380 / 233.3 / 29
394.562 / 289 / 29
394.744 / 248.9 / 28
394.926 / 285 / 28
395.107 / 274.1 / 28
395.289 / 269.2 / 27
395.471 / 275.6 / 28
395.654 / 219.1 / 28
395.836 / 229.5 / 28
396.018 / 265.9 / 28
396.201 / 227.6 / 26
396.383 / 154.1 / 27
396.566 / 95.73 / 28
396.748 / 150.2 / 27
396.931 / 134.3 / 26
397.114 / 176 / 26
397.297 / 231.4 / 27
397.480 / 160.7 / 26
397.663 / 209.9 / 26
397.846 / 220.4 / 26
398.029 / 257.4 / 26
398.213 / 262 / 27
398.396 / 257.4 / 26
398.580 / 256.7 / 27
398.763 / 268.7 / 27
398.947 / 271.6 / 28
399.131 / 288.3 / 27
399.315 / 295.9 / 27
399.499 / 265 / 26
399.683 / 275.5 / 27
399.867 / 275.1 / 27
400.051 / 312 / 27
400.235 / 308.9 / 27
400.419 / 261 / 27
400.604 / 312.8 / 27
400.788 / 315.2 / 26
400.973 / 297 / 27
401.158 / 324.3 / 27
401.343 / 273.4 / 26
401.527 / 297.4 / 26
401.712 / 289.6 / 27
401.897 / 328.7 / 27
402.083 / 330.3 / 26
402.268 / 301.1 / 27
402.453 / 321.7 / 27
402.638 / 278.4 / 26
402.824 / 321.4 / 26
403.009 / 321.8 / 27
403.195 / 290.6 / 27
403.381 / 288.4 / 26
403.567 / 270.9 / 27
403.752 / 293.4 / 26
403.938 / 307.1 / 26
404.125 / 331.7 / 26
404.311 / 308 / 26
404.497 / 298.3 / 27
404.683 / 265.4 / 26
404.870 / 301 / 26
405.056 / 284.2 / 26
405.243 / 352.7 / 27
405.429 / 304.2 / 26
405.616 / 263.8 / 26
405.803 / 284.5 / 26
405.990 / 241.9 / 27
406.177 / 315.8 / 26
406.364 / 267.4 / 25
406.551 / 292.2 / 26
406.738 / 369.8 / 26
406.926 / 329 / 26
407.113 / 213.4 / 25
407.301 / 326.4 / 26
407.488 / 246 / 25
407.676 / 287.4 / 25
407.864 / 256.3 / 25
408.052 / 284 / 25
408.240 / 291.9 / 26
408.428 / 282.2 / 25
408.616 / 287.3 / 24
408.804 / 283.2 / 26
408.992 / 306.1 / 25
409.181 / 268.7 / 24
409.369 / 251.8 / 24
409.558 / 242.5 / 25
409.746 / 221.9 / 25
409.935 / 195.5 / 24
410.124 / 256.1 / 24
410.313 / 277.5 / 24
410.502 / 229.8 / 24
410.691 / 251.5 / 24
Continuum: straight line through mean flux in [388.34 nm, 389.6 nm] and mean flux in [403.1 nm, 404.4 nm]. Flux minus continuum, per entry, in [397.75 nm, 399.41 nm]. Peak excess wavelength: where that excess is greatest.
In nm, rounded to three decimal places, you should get 399.315 nm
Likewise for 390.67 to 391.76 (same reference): 390.945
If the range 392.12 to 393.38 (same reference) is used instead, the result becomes 392.207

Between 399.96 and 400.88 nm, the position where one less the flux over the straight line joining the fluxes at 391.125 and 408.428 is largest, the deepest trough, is 400.419 nm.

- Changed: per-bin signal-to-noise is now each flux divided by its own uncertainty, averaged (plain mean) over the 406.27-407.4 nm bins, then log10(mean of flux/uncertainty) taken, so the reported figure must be 1.07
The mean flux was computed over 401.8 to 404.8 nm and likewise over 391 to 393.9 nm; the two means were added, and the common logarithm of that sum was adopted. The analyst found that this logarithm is 2.72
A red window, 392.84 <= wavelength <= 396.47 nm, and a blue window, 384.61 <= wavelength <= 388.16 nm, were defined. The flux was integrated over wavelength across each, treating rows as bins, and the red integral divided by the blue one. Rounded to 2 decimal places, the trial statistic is 0.98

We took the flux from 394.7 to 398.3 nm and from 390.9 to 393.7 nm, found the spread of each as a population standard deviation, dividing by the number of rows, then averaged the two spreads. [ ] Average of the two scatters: 50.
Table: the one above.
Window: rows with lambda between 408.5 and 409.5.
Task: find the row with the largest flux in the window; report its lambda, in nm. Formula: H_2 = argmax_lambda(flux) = 408.992 nm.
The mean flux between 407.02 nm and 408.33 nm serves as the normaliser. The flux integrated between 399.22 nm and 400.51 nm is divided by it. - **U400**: 1.35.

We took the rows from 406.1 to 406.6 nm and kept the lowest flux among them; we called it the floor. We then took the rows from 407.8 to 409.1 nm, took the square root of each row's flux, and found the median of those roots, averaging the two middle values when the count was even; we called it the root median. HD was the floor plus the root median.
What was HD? 284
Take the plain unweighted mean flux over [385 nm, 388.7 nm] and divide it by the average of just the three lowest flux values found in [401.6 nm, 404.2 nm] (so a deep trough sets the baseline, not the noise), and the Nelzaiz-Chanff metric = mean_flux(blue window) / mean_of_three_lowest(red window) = 0.85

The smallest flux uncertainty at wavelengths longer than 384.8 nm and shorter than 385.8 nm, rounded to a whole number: 36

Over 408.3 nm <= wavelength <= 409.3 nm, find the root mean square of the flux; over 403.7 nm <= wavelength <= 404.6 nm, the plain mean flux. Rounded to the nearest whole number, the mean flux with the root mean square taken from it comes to 22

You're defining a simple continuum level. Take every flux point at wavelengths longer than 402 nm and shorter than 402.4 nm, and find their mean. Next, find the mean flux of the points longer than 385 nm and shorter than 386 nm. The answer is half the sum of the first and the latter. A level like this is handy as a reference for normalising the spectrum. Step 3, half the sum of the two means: 286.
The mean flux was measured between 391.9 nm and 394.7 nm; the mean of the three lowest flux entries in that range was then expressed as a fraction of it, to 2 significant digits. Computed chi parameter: 0.72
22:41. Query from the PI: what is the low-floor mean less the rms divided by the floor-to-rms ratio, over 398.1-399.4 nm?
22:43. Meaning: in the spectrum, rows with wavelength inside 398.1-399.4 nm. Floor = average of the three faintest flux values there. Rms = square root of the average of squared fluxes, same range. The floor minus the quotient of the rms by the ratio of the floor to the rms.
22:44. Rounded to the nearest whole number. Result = -27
